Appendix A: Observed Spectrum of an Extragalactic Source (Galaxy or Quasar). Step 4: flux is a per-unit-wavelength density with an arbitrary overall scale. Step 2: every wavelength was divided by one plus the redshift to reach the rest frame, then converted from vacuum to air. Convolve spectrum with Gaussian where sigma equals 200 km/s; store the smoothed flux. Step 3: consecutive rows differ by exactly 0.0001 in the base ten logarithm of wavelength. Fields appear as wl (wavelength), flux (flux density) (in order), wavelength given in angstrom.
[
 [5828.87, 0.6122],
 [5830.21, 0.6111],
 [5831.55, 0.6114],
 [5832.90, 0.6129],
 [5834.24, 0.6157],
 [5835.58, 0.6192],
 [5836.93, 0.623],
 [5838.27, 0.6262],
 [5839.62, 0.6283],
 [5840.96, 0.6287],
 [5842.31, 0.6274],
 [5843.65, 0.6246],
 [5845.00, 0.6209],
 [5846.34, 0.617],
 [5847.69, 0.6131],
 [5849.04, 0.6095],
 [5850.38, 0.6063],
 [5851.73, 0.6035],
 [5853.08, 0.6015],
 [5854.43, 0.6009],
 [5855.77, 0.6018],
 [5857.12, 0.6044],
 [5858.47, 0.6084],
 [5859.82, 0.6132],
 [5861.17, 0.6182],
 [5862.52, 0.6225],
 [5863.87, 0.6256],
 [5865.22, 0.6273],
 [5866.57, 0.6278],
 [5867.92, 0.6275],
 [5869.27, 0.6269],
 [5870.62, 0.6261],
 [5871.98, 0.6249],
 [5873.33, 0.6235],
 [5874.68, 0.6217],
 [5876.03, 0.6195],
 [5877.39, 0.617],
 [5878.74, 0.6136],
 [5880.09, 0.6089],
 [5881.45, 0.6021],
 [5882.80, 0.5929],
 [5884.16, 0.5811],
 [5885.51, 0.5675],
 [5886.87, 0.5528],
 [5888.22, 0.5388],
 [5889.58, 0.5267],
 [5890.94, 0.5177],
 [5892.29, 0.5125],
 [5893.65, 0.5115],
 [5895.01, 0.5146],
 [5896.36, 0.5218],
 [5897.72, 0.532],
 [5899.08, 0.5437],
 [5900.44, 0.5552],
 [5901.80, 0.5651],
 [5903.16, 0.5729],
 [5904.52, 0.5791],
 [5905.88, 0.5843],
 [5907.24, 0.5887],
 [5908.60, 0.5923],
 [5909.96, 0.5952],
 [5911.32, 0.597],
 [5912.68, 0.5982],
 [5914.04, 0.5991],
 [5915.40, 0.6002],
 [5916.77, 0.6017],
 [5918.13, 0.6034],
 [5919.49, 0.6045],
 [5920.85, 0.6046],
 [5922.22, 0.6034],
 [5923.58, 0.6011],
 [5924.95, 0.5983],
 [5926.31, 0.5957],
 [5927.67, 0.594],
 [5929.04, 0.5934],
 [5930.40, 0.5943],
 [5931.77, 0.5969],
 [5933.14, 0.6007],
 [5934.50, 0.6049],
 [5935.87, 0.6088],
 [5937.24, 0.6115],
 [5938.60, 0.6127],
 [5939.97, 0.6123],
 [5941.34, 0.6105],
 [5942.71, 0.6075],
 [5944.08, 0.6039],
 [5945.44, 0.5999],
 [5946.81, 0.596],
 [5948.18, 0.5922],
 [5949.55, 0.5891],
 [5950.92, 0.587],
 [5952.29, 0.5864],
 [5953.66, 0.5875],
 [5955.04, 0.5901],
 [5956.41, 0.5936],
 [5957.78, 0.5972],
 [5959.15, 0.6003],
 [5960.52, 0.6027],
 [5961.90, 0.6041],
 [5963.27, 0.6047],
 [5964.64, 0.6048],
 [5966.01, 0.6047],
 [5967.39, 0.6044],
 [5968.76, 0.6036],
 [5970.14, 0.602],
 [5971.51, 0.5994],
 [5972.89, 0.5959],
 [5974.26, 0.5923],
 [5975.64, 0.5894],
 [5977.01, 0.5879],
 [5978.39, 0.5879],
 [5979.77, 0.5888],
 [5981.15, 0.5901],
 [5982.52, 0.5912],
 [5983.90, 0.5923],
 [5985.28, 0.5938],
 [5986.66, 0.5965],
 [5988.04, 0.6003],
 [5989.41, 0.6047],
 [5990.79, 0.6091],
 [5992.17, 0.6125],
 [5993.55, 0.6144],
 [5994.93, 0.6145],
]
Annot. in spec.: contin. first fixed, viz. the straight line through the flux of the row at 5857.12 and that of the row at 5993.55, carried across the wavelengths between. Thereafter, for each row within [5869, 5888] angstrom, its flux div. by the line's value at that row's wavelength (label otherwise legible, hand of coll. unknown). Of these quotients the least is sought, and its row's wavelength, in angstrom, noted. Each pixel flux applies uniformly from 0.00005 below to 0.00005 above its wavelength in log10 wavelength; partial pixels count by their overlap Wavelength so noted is 5886.87 angstrom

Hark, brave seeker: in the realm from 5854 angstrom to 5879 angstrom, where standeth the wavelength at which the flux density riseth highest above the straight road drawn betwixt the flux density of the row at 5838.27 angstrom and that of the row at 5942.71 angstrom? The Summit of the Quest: 5866.57 angstrom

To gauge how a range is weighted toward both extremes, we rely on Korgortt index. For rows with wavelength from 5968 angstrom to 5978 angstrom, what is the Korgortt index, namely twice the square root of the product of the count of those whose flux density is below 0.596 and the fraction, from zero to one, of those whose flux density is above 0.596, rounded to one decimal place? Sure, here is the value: 2.6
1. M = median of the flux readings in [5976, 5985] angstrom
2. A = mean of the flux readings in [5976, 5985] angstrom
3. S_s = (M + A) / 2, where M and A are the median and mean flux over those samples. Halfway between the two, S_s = 0.590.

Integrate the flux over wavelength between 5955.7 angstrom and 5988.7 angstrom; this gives 20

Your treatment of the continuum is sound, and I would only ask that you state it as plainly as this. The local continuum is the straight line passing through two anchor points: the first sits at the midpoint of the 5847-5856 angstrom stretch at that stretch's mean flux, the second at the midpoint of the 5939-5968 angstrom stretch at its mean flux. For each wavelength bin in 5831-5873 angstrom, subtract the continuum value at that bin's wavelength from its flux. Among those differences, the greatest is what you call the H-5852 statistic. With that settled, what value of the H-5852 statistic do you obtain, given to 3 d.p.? 0.023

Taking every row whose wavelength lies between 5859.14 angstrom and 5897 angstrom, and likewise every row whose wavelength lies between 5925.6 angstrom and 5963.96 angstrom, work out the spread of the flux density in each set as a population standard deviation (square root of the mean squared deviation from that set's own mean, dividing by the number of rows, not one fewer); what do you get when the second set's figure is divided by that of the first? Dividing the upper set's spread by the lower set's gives 0.2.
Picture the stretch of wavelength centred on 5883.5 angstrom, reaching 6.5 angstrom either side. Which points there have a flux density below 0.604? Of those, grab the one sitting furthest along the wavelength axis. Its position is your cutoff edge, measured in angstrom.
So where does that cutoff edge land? 5889.58 angstrom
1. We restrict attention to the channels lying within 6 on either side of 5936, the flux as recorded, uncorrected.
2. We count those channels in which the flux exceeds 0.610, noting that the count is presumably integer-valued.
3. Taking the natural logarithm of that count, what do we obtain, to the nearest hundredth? 1.39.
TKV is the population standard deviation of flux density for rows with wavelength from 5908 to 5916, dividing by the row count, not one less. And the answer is 0.0026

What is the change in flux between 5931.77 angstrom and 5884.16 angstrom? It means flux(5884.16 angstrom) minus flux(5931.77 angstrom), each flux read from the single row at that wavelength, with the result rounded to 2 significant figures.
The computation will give -0.016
